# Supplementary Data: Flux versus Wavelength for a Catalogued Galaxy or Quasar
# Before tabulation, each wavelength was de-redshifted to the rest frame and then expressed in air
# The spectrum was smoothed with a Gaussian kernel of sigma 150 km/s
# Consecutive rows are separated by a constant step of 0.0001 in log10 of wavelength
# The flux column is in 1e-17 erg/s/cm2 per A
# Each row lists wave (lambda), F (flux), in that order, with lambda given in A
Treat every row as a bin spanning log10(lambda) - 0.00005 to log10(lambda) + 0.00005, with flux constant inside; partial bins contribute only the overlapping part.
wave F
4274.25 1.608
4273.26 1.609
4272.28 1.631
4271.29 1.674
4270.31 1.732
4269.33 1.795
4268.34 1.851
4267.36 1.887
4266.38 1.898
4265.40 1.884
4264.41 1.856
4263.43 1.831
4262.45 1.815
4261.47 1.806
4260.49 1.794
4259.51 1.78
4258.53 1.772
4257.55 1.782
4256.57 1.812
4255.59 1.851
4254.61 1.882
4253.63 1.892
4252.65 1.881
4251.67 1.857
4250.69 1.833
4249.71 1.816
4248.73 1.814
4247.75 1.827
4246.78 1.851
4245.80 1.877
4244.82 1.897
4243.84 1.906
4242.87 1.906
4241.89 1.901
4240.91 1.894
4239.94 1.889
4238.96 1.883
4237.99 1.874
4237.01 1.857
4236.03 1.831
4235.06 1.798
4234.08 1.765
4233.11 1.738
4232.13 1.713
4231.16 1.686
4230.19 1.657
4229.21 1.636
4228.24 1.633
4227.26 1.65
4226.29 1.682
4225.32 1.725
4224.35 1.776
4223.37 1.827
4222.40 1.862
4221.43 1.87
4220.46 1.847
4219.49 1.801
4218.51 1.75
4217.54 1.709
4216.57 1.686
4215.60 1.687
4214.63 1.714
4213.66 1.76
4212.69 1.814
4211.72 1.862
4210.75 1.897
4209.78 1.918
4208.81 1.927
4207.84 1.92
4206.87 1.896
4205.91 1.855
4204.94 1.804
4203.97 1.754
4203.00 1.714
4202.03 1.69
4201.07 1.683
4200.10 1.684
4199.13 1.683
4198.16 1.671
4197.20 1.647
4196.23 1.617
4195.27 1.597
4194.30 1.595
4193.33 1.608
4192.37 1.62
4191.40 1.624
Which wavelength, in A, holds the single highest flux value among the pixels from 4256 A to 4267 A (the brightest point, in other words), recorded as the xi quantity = 4266.38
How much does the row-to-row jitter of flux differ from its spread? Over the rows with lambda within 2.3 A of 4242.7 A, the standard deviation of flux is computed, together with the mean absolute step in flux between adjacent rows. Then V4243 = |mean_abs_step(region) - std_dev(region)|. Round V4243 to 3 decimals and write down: 0.000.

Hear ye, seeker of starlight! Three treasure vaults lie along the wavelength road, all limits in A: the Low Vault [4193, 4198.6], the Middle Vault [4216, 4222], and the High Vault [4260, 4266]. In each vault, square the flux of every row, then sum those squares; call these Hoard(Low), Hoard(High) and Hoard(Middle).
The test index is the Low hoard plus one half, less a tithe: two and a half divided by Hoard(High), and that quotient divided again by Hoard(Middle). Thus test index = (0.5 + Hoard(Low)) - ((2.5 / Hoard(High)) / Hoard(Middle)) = 16.3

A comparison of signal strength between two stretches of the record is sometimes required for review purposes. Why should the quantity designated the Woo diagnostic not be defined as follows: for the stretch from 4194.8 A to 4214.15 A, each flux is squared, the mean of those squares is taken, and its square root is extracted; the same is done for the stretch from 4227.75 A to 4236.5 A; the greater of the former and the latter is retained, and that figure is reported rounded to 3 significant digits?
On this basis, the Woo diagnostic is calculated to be 1.77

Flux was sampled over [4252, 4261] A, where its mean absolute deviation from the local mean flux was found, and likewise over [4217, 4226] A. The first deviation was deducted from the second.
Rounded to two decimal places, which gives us 0.01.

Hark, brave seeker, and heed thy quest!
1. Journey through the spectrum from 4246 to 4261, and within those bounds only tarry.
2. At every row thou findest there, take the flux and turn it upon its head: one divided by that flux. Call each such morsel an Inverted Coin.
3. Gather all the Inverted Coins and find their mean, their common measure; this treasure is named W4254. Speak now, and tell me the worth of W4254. 0.547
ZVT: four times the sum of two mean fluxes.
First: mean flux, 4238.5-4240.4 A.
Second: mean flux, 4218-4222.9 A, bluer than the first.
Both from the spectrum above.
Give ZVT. 14.8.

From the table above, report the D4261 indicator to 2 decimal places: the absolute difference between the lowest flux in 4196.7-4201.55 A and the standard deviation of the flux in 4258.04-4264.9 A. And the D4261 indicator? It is 1.62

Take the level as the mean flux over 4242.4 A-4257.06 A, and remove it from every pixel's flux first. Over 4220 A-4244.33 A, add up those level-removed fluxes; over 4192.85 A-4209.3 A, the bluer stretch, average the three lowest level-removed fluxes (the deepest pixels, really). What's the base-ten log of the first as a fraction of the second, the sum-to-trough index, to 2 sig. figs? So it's 0.81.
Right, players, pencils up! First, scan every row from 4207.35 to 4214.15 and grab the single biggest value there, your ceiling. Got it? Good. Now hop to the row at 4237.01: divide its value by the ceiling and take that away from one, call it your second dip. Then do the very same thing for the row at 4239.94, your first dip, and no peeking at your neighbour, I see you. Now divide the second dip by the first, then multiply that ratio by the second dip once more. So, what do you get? 0.07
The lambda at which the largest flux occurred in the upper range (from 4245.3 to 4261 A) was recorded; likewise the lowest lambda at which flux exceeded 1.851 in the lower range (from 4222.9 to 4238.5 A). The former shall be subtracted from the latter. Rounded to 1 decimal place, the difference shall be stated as -16.6 A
